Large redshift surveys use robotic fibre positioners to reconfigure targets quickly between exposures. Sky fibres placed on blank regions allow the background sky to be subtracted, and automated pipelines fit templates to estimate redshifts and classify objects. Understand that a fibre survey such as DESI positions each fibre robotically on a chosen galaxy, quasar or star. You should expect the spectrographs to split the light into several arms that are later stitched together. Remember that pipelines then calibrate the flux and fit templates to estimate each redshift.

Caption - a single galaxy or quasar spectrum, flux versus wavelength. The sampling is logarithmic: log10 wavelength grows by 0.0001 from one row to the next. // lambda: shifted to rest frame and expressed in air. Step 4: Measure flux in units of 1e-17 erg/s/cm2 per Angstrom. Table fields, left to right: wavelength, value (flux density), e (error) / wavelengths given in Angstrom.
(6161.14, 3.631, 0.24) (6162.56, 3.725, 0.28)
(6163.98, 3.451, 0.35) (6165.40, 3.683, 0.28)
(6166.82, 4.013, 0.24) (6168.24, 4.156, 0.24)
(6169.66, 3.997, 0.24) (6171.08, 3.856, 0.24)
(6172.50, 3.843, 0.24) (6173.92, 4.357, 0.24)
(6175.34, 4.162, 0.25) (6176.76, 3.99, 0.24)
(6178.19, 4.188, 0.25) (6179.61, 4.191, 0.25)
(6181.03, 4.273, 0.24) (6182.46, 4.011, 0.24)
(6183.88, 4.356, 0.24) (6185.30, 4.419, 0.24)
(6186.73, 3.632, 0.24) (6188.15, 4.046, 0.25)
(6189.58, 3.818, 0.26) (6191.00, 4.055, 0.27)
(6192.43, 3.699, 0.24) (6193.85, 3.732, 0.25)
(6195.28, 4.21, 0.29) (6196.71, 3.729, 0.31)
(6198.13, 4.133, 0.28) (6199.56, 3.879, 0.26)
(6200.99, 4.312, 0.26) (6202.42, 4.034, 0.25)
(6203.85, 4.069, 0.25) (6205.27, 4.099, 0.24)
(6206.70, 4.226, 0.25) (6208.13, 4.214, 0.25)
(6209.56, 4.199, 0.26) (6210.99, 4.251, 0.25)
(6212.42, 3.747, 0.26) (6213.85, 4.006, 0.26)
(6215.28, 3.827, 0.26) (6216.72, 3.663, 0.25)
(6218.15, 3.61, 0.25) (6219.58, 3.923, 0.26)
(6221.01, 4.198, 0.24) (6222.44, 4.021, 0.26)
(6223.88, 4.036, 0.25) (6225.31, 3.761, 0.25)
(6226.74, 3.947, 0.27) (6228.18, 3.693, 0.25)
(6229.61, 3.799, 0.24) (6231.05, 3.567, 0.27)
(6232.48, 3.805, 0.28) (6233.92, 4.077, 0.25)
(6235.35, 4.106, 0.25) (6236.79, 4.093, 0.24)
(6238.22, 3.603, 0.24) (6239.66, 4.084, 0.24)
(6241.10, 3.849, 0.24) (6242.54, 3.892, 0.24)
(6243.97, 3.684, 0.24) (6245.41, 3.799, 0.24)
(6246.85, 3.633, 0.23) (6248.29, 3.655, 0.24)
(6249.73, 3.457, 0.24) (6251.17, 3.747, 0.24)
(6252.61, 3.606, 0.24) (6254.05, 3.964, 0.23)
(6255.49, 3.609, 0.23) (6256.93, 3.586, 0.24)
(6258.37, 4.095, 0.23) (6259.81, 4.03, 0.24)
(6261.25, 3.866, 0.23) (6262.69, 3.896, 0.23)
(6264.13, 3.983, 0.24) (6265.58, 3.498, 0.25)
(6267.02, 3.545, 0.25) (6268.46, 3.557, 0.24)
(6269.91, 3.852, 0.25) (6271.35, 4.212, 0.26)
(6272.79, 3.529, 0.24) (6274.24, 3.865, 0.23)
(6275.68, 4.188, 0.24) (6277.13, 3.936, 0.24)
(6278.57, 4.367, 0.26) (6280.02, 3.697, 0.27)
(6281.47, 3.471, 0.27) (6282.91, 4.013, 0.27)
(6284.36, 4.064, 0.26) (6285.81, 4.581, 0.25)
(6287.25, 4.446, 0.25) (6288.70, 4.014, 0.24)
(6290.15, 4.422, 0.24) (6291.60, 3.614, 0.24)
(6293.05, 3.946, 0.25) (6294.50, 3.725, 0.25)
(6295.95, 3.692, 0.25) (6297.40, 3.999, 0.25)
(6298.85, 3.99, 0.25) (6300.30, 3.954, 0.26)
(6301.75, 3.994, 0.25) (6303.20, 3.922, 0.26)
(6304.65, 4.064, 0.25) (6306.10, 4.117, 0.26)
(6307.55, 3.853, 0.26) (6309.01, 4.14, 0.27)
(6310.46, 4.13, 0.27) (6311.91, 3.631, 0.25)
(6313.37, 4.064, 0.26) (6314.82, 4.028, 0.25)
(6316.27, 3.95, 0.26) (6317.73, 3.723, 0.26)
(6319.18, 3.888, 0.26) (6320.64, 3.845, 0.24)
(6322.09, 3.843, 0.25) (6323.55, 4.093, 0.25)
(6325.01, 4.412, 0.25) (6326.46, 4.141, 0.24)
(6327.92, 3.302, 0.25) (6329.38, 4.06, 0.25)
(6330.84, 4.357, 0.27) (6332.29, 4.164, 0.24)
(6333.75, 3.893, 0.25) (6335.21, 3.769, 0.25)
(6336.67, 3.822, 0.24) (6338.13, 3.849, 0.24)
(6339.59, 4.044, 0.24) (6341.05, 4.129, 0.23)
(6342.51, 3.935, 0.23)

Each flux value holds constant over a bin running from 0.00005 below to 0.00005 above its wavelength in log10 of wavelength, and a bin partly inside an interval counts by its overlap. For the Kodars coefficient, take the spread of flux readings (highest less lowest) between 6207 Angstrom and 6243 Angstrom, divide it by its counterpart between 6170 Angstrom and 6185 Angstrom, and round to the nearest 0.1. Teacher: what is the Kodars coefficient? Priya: 1.3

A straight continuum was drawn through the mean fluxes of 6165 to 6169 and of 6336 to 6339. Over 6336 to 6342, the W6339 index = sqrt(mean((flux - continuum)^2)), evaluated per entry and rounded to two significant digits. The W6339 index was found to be 0.18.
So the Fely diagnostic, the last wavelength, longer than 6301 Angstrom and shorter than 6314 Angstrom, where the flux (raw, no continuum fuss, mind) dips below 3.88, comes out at 6311.91 Angstrom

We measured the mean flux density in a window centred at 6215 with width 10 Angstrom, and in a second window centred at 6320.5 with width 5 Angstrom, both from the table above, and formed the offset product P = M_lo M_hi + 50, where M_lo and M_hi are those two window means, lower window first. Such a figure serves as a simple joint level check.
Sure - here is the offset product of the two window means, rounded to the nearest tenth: 64.9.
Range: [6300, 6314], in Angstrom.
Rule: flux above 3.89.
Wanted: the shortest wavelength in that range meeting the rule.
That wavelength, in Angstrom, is 6300.30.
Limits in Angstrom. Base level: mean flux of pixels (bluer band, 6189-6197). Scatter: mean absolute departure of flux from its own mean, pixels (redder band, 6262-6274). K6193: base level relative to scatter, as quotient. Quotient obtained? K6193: 17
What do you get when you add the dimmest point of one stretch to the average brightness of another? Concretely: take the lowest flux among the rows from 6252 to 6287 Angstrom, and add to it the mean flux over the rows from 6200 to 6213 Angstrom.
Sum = 7.60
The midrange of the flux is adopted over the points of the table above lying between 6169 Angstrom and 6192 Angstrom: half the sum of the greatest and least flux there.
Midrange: 4.03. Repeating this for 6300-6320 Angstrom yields 3.89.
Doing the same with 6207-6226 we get 3.93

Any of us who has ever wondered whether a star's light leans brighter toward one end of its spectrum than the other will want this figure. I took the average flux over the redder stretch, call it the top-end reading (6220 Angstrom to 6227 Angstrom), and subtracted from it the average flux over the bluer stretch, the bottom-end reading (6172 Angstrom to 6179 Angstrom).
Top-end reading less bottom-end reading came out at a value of -0.12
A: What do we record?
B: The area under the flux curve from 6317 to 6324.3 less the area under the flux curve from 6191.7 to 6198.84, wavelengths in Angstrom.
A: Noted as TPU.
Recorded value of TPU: 0.4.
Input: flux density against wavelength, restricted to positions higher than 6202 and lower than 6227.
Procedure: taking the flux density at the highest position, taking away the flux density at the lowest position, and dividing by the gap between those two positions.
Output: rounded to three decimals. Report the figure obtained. -0.004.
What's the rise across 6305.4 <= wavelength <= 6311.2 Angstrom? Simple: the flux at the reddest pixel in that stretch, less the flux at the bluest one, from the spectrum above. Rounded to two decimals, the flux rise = 0.01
